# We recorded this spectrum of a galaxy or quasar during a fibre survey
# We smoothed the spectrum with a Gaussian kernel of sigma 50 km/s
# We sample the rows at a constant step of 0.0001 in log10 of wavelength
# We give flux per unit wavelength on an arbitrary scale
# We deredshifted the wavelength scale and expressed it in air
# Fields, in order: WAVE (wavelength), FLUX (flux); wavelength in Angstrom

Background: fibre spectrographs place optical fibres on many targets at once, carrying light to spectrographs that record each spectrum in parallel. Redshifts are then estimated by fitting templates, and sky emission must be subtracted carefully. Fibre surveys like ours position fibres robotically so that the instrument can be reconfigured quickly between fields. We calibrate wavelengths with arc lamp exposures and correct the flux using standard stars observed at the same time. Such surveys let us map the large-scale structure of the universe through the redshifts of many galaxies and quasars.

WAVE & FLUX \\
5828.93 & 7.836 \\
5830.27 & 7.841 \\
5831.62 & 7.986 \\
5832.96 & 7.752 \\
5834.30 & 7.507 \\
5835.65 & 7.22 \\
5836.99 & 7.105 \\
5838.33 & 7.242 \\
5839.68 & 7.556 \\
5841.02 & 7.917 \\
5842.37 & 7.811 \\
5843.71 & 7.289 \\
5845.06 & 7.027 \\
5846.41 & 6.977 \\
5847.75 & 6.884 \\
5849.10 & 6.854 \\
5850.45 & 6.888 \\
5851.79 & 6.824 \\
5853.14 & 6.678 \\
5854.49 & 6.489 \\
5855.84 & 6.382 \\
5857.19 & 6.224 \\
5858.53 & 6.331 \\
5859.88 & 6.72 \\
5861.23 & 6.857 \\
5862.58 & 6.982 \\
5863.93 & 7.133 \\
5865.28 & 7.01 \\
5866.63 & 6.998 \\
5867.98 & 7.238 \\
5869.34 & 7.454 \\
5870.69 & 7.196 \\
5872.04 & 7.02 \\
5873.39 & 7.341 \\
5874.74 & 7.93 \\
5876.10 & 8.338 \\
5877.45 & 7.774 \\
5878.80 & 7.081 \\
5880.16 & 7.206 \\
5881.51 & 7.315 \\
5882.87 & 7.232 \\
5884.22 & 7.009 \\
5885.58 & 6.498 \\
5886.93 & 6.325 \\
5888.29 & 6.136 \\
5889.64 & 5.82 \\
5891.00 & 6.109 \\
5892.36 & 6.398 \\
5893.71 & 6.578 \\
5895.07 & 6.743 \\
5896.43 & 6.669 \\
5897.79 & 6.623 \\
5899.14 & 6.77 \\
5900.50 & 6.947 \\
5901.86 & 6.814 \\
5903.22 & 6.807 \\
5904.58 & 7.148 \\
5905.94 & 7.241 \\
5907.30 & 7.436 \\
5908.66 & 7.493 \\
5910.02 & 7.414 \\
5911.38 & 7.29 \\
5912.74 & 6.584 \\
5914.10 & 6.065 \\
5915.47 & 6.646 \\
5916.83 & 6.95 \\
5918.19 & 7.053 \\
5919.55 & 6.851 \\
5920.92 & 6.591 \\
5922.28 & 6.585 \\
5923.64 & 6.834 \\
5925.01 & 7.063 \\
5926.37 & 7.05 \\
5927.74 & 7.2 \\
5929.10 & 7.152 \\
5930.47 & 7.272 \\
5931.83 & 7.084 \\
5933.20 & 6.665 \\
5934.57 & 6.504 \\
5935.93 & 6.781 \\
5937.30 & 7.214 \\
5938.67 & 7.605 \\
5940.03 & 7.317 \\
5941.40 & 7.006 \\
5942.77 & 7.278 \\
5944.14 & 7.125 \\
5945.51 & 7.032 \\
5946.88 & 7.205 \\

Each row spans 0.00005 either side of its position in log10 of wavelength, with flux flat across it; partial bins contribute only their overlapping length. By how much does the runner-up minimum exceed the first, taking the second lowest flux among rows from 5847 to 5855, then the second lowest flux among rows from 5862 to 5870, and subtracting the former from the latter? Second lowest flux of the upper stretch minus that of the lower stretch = 0.32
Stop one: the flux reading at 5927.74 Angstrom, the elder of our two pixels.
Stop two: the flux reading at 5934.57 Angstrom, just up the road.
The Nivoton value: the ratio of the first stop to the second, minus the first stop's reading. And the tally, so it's -6.09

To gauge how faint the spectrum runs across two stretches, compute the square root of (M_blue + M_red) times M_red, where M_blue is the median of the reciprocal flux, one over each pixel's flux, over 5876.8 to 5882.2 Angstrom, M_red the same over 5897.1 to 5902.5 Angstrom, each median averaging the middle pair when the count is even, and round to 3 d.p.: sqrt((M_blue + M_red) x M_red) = 0.205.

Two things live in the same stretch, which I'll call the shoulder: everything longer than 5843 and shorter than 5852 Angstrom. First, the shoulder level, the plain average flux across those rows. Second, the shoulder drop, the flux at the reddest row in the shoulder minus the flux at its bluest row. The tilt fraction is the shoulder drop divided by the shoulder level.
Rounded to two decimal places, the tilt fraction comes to -0.07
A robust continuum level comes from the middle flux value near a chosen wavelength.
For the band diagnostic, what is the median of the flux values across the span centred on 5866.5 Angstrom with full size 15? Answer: 7.02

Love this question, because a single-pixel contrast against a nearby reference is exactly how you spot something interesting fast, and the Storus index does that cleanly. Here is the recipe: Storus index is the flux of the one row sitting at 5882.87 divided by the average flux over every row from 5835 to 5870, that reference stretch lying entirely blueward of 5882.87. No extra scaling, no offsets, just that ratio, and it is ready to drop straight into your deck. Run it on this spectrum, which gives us 1.033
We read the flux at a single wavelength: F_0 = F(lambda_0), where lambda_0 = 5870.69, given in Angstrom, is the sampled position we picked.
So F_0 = 7.196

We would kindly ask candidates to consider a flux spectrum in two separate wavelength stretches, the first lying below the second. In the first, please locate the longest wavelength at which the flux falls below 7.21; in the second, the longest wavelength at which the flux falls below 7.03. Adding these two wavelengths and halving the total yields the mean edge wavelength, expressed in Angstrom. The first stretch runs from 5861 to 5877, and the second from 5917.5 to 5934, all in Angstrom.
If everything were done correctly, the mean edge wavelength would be 5902.6 Angstrom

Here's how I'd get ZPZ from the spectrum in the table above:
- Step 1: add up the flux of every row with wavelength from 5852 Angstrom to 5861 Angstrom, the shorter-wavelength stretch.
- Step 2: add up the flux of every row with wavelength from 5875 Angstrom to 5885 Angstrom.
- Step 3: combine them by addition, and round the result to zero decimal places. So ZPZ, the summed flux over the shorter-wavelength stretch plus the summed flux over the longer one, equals 91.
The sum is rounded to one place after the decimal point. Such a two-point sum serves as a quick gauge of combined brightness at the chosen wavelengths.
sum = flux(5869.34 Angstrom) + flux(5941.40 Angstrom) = 14.5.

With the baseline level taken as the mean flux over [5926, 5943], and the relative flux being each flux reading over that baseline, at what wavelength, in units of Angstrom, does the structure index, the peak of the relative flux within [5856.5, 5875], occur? 5874.74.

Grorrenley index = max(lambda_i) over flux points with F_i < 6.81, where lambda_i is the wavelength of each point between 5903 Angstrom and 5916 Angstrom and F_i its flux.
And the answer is 5915.47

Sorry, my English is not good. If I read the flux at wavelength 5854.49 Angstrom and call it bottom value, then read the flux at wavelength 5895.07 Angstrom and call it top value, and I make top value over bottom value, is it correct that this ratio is 1.039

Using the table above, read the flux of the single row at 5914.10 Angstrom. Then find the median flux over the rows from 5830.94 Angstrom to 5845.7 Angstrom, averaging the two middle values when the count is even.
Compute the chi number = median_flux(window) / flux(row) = 1.24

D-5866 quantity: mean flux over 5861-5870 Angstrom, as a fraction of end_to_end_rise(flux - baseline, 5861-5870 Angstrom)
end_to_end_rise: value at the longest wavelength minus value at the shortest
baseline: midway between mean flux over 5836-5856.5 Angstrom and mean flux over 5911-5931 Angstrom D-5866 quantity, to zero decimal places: 12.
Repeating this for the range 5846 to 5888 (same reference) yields -11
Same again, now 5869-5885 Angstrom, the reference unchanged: -17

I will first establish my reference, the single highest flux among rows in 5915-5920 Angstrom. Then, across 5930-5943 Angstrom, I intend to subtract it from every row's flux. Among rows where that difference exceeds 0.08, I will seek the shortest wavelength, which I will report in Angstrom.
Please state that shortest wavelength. 5930.47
